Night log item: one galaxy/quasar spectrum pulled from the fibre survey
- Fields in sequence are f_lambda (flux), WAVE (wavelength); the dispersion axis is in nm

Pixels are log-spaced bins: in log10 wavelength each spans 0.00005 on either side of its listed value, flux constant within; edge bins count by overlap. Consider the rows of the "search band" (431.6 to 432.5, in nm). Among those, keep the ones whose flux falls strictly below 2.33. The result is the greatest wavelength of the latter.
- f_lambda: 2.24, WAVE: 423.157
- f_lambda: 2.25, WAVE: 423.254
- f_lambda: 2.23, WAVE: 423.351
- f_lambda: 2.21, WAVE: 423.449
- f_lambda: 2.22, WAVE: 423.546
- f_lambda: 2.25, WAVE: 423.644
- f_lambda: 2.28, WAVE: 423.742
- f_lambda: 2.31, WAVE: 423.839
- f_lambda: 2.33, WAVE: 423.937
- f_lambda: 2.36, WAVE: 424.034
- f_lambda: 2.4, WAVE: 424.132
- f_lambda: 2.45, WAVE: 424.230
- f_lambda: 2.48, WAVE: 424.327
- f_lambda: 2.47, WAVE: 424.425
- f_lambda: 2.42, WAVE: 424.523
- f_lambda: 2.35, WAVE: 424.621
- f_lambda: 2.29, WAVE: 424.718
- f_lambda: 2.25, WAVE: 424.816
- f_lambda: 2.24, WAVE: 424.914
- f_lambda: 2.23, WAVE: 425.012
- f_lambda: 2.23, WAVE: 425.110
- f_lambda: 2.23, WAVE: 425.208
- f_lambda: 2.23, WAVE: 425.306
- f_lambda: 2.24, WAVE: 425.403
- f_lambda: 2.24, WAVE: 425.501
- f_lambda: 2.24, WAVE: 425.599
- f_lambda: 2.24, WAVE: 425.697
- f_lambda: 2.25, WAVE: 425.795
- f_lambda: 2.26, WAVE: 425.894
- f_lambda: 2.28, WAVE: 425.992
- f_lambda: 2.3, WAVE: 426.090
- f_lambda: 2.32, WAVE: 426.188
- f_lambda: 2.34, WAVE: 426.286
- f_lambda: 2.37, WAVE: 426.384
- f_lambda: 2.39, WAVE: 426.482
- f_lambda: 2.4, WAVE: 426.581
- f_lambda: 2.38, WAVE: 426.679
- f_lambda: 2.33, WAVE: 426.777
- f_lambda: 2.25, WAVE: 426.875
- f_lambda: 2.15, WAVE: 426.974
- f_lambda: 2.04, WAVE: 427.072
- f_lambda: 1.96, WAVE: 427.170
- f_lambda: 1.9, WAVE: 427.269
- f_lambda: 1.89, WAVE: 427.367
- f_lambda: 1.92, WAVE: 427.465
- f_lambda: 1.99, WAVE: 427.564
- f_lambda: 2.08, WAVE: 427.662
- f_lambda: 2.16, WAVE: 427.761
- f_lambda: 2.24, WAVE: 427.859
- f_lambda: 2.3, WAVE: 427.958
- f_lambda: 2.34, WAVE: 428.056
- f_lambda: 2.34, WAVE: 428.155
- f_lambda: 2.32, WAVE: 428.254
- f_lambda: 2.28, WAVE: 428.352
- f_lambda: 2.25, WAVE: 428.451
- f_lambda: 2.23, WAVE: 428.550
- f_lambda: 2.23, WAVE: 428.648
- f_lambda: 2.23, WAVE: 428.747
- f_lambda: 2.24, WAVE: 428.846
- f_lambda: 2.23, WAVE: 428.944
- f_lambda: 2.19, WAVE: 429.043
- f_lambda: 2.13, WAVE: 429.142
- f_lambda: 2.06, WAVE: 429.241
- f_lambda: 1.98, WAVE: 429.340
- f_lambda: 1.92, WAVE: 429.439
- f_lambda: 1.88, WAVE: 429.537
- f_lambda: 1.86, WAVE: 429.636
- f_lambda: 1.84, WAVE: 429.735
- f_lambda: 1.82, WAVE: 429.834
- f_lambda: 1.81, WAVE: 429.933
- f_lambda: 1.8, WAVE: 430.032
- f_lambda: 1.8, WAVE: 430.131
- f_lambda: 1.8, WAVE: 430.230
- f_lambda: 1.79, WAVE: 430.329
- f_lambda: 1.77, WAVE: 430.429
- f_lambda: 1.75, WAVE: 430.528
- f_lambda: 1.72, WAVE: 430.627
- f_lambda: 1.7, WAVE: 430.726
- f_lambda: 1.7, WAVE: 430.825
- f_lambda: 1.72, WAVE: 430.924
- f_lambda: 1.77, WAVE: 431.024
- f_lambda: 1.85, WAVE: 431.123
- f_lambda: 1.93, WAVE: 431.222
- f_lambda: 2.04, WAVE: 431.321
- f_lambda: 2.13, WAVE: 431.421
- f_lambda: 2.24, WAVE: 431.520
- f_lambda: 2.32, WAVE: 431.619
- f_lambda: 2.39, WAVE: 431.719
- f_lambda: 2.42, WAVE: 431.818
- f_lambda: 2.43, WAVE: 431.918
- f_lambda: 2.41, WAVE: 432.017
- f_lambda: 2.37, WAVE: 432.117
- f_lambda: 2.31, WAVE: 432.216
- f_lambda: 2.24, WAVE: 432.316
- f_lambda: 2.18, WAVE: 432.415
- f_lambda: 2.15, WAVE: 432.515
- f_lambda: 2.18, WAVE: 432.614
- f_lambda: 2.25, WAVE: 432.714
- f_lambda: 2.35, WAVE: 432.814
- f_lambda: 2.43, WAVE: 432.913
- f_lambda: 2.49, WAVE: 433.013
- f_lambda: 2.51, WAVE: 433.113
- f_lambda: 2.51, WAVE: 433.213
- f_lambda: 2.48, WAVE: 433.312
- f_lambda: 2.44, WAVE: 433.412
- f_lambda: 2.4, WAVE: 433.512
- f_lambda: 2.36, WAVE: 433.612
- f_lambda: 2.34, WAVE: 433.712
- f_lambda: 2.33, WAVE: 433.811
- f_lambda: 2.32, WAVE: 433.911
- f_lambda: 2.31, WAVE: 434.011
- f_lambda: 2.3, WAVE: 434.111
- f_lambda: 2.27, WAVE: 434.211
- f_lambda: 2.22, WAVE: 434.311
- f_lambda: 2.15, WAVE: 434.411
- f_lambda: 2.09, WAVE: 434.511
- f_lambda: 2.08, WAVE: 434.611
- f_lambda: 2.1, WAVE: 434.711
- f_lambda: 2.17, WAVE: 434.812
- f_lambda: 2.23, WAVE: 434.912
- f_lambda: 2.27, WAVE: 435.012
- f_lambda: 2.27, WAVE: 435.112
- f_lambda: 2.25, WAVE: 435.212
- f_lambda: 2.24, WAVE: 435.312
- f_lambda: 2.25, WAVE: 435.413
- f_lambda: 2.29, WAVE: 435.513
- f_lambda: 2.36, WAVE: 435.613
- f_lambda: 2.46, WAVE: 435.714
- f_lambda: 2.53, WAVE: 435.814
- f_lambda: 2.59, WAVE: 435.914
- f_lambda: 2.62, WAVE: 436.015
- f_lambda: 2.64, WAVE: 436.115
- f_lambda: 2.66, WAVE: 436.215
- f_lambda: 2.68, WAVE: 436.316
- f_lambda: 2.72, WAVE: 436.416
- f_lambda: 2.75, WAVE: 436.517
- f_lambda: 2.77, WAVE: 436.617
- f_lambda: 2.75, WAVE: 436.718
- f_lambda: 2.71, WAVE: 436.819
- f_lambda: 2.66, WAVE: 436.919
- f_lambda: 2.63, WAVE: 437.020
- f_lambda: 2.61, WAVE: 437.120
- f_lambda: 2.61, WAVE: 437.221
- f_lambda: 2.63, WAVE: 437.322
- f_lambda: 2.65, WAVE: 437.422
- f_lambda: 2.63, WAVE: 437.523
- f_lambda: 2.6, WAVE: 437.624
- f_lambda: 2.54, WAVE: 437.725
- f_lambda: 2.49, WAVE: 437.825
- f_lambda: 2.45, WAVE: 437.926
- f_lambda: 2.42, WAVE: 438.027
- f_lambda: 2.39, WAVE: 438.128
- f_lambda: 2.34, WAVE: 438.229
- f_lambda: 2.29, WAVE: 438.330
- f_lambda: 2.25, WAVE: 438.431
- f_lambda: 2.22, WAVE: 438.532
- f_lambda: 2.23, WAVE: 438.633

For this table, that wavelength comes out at 432.415 nm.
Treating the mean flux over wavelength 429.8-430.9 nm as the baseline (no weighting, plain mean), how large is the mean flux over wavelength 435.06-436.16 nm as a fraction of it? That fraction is 1.36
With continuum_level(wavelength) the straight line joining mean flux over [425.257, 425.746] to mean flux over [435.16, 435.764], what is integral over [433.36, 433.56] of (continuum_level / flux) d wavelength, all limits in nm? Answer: 0.19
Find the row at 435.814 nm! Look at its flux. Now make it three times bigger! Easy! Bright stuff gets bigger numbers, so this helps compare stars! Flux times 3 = 7.6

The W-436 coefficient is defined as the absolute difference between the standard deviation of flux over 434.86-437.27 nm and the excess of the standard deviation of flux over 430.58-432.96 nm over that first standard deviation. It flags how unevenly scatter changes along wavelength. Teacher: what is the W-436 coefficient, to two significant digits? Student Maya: 0.13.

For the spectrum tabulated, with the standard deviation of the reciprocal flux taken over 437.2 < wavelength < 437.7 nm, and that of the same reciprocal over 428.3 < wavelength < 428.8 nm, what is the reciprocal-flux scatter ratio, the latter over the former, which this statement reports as 1.5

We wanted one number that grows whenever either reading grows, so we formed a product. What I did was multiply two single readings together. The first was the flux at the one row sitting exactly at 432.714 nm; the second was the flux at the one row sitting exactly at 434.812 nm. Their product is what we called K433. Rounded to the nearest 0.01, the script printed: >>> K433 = 4.88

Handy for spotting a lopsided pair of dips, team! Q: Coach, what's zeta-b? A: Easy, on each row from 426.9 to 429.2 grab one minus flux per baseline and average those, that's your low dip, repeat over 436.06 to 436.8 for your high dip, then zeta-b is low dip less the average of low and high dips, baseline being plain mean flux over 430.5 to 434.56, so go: 0.12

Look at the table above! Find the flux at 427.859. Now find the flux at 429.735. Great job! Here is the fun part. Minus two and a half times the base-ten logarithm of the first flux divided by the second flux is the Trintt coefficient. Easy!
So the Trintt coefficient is -0.21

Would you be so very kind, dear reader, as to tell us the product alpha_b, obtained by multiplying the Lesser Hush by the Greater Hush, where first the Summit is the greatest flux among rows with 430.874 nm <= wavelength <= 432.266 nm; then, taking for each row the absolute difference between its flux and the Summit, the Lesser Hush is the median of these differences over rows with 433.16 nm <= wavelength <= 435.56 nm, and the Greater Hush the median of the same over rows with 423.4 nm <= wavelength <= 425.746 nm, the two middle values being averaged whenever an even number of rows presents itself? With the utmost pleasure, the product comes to 0.03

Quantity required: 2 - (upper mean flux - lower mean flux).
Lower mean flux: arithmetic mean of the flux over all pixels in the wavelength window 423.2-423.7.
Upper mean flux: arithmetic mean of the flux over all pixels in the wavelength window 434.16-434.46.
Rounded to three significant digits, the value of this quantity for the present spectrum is 2.02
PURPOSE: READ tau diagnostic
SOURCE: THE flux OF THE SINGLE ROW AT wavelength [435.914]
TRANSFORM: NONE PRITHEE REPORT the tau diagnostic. 2.59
